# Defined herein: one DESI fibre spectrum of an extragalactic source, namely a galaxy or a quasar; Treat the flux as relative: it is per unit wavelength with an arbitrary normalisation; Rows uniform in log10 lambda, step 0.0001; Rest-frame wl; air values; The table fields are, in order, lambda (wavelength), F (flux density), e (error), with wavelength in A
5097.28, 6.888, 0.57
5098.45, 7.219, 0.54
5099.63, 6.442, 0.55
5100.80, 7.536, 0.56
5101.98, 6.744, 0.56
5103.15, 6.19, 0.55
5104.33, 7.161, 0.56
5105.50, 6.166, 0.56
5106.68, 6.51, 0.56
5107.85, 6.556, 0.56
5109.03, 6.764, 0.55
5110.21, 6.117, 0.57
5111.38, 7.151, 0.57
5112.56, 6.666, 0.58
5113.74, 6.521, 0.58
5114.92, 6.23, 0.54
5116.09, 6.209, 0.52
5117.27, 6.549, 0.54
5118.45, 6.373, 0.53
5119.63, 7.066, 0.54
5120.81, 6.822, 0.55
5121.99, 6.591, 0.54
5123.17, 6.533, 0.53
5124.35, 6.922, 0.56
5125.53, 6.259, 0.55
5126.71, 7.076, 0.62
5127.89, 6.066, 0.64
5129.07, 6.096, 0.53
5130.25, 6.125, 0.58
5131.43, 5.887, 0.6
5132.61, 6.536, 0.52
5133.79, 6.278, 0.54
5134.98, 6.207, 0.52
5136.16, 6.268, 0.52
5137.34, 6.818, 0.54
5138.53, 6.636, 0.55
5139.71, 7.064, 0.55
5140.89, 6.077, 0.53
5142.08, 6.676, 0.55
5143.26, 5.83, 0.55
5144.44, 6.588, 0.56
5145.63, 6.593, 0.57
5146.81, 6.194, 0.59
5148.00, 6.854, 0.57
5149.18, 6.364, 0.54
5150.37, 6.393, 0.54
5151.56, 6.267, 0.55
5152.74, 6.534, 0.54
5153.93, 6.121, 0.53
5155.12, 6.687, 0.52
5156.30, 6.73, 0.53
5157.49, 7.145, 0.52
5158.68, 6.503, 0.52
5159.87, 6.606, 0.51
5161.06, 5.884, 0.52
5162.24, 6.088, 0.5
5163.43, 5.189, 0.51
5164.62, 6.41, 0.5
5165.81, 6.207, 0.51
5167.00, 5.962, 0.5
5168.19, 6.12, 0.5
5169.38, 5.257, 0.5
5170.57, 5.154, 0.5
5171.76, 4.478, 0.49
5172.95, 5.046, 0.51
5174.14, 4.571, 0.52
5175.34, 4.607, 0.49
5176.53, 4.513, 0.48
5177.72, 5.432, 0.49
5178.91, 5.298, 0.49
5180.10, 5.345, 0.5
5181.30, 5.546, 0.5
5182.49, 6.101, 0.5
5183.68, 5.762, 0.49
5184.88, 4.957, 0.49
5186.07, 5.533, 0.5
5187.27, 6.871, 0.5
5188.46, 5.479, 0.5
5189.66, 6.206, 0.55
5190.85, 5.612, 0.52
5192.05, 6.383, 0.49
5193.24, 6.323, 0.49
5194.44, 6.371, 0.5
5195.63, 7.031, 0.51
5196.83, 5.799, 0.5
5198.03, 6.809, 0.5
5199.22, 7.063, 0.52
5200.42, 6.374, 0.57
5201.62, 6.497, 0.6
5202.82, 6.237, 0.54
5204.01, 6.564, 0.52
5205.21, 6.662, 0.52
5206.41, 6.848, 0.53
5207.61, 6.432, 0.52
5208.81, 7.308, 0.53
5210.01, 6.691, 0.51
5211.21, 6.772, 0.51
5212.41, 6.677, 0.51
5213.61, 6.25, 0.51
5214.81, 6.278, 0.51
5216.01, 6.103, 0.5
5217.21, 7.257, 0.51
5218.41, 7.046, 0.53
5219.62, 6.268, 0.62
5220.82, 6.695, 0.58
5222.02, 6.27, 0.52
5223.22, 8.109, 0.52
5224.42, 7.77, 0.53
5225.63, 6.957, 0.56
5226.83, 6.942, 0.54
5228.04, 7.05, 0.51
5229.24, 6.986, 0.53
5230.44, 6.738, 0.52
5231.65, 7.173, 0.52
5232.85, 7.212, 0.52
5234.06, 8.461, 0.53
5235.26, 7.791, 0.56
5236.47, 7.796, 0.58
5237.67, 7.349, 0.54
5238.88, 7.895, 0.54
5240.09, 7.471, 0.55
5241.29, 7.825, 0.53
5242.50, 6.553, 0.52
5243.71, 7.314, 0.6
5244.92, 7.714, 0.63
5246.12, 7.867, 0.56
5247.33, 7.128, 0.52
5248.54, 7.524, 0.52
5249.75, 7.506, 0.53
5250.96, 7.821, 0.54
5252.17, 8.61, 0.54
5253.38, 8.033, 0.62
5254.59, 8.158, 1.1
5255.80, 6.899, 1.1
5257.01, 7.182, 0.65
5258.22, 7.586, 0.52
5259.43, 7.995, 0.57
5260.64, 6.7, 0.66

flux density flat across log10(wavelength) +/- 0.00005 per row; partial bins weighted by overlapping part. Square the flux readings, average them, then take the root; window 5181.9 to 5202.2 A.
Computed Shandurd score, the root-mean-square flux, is 6.2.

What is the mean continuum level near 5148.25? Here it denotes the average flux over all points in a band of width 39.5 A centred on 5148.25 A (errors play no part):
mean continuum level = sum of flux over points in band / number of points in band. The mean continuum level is 6.4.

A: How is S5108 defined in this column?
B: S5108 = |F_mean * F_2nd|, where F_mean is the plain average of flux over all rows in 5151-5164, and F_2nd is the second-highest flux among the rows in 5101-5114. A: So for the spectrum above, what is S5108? 45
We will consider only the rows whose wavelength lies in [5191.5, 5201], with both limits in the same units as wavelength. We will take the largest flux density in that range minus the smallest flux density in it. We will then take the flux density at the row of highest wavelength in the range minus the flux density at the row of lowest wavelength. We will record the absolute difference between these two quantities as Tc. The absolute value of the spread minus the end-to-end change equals 1.3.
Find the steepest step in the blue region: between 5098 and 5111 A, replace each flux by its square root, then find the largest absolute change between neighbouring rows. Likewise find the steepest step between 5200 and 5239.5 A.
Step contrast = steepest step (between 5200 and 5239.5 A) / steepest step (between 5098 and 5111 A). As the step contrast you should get 1.7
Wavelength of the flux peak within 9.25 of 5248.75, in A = 5252.17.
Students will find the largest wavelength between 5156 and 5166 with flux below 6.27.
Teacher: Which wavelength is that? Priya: 5165.81 A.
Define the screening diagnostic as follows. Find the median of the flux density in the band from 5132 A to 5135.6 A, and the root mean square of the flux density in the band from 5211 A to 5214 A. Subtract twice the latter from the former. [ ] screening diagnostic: -6.9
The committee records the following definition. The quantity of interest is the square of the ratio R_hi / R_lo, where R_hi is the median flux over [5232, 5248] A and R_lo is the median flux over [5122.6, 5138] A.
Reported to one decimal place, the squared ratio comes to 1.5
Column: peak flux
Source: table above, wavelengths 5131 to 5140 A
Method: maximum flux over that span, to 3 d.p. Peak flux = 7.064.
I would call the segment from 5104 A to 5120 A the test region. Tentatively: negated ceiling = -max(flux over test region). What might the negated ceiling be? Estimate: -7.16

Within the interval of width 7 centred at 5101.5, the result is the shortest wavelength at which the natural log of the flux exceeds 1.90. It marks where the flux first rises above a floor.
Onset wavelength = 5098.45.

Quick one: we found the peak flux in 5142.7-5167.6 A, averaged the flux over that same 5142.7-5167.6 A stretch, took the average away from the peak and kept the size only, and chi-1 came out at 0.80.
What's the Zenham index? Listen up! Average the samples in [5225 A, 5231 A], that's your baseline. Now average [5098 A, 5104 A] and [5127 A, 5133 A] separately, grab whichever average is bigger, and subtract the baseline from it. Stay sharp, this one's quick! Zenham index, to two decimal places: -0.11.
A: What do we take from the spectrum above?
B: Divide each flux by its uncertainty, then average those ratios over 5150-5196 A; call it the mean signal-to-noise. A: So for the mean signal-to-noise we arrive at 11.5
